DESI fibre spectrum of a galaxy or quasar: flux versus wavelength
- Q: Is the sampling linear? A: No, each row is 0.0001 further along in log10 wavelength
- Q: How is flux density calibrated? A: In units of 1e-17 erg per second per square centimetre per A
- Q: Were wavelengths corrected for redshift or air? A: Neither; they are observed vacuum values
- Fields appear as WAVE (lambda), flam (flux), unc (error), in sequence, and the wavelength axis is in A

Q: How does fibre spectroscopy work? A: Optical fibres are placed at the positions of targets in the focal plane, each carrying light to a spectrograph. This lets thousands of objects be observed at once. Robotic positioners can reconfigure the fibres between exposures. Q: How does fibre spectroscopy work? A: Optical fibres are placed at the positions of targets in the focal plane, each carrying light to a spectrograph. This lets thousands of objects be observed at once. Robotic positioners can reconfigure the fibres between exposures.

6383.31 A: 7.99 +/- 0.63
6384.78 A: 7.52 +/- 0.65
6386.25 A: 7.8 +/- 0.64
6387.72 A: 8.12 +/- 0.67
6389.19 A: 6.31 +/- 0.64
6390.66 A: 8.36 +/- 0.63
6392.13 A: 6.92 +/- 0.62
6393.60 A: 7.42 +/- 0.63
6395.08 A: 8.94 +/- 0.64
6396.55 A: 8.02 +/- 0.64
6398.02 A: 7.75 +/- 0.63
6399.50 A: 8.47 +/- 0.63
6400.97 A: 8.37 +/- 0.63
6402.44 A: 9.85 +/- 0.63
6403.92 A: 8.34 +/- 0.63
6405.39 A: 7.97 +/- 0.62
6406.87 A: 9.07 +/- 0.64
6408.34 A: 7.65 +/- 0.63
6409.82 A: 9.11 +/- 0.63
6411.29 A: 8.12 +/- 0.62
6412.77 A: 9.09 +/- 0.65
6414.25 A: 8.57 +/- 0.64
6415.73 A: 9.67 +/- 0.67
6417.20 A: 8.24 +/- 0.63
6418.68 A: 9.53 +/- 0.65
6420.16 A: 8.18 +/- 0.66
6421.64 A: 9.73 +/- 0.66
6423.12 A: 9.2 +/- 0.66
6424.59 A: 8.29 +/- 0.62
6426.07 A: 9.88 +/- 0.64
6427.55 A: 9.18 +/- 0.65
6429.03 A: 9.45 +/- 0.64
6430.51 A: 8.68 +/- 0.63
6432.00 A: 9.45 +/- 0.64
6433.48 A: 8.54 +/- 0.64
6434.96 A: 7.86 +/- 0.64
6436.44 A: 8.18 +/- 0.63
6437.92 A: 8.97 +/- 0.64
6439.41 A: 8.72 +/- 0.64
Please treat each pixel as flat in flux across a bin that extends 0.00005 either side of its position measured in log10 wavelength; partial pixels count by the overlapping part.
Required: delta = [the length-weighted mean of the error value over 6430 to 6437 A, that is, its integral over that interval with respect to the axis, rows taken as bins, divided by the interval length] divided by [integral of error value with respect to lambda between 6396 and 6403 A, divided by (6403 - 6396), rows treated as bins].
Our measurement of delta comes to 1.006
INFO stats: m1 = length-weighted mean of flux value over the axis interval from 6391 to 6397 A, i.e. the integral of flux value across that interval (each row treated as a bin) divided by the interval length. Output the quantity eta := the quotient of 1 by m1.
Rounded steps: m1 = 7.8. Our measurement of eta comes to 0.127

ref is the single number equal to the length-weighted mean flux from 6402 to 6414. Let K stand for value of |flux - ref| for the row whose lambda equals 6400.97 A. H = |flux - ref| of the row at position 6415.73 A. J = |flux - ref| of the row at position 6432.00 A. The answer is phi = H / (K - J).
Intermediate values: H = 1.1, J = 0.84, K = 0.2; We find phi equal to -2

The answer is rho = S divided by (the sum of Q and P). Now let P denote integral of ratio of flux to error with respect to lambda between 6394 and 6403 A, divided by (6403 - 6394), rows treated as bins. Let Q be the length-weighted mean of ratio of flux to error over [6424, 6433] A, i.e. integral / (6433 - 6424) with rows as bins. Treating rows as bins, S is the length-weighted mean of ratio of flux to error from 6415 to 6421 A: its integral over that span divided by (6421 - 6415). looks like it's 0.49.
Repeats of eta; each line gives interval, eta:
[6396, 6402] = 0.121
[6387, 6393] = 0.135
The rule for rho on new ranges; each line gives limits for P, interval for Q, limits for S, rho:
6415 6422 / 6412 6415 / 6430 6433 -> 0.52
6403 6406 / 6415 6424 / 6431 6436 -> 0.50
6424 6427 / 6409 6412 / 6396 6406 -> 0.47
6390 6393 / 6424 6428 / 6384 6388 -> 0.45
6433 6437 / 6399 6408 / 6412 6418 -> 0.52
